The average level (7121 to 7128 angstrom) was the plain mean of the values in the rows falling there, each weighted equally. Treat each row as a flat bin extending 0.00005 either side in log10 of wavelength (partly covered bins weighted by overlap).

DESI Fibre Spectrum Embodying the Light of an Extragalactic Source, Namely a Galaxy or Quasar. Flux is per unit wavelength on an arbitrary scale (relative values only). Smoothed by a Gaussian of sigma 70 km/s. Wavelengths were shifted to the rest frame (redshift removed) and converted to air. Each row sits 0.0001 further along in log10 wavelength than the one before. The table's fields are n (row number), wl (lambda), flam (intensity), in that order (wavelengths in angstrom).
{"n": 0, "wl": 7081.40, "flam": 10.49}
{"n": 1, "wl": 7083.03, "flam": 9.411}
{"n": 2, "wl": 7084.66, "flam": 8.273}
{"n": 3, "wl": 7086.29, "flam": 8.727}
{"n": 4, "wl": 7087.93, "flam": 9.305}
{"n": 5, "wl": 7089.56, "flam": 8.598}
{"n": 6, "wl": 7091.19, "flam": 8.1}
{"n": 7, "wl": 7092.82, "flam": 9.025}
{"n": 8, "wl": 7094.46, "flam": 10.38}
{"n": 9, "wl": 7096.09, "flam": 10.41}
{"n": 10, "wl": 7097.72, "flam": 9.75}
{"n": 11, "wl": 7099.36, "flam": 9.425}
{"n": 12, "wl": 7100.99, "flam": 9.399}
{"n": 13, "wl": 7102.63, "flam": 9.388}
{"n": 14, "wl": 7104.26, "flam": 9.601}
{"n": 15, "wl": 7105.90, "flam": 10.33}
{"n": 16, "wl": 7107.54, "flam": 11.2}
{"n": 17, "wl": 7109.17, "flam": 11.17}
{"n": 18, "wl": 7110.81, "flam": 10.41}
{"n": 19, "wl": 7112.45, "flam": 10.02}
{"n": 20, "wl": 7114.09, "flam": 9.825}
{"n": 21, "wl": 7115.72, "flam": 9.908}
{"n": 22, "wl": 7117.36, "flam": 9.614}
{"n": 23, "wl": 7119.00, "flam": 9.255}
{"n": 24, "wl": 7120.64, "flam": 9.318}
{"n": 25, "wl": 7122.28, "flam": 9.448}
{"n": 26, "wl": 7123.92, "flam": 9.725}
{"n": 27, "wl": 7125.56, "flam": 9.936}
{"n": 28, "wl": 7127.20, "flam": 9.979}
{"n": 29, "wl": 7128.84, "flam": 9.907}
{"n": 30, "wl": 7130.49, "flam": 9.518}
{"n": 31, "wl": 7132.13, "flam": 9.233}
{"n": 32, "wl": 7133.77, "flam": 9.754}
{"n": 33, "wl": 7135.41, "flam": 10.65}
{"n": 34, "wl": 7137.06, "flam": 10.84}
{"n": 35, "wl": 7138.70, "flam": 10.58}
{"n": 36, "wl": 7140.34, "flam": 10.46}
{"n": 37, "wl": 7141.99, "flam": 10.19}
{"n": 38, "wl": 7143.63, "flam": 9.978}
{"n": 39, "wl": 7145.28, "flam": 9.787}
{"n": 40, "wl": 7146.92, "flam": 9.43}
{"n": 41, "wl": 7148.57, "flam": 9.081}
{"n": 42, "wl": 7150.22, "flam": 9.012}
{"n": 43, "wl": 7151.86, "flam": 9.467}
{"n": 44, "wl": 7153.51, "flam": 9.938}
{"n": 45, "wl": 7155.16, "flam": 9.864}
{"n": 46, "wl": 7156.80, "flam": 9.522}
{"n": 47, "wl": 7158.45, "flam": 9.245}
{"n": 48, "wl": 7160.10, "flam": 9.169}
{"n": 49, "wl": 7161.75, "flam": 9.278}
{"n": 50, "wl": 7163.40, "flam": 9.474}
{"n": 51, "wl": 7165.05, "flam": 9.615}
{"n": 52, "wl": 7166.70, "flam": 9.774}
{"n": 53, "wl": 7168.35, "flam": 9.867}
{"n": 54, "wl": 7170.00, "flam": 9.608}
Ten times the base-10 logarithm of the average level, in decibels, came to 9.9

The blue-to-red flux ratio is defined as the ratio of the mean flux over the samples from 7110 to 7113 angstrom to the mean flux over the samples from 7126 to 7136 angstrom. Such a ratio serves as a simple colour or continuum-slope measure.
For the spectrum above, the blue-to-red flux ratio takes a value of 1.04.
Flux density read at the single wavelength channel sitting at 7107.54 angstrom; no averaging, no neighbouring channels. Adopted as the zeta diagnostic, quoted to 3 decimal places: 11.200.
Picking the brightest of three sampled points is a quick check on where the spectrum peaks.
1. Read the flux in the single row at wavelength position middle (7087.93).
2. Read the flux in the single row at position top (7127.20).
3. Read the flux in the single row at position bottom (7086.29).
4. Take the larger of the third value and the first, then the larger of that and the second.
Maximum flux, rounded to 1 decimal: 10.0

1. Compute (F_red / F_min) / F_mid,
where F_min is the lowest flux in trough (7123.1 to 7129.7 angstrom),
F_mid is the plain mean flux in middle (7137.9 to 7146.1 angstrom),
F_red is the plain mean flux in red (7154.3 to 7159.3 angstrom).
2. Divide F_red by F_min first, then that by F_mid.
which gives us 0.096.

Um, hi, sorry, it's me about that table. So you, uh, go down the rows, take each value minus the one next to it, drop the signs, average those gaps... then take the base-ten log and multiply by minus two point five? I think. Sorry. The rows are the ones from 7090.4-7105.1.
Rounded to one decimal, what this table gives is 0.9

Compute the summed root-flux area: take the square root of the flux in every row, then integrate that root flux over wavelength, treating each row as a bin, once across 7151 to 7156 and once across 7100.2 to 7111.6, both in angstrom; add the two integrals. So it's 52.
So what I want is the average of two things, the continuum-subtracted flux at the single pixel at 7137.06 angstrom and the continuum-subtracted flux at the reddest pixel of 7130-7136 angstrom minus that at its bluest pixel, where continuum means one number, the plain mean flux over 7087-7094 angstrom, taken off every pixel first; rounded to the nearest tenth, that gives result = 1.6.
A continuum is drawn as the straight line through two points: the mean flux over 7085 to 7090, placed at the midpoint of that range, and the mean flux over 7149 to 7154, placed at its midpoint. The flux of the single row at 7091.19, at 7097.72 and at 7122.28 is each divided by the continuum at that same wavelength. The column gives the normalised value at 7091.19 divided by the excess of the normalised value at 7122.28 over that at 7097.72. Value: -15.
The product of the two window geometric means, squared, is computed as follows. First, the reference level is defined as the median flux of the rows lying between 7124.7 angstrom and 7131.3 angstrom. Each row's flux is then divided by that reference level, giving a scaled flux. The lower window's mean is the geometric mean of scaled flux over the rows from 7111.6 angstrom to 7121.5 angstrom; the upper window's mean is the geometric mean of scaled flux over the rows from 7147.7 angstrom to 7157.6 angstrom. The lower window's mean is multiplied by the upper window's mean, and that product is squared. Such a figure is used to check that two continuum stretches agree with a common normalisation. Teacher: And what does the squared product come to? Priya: 0.86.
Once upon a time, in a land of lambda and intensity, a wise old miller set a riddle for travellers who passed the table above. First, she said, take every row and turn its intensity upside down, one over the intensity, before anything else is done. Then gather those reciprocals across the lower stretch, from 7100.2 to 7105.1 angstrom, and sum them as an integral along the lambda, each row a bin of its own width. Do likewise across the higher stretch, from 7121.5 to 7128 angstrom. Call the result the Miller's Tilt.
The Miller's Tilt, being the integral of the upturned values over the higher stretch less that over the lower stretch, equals 0.15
